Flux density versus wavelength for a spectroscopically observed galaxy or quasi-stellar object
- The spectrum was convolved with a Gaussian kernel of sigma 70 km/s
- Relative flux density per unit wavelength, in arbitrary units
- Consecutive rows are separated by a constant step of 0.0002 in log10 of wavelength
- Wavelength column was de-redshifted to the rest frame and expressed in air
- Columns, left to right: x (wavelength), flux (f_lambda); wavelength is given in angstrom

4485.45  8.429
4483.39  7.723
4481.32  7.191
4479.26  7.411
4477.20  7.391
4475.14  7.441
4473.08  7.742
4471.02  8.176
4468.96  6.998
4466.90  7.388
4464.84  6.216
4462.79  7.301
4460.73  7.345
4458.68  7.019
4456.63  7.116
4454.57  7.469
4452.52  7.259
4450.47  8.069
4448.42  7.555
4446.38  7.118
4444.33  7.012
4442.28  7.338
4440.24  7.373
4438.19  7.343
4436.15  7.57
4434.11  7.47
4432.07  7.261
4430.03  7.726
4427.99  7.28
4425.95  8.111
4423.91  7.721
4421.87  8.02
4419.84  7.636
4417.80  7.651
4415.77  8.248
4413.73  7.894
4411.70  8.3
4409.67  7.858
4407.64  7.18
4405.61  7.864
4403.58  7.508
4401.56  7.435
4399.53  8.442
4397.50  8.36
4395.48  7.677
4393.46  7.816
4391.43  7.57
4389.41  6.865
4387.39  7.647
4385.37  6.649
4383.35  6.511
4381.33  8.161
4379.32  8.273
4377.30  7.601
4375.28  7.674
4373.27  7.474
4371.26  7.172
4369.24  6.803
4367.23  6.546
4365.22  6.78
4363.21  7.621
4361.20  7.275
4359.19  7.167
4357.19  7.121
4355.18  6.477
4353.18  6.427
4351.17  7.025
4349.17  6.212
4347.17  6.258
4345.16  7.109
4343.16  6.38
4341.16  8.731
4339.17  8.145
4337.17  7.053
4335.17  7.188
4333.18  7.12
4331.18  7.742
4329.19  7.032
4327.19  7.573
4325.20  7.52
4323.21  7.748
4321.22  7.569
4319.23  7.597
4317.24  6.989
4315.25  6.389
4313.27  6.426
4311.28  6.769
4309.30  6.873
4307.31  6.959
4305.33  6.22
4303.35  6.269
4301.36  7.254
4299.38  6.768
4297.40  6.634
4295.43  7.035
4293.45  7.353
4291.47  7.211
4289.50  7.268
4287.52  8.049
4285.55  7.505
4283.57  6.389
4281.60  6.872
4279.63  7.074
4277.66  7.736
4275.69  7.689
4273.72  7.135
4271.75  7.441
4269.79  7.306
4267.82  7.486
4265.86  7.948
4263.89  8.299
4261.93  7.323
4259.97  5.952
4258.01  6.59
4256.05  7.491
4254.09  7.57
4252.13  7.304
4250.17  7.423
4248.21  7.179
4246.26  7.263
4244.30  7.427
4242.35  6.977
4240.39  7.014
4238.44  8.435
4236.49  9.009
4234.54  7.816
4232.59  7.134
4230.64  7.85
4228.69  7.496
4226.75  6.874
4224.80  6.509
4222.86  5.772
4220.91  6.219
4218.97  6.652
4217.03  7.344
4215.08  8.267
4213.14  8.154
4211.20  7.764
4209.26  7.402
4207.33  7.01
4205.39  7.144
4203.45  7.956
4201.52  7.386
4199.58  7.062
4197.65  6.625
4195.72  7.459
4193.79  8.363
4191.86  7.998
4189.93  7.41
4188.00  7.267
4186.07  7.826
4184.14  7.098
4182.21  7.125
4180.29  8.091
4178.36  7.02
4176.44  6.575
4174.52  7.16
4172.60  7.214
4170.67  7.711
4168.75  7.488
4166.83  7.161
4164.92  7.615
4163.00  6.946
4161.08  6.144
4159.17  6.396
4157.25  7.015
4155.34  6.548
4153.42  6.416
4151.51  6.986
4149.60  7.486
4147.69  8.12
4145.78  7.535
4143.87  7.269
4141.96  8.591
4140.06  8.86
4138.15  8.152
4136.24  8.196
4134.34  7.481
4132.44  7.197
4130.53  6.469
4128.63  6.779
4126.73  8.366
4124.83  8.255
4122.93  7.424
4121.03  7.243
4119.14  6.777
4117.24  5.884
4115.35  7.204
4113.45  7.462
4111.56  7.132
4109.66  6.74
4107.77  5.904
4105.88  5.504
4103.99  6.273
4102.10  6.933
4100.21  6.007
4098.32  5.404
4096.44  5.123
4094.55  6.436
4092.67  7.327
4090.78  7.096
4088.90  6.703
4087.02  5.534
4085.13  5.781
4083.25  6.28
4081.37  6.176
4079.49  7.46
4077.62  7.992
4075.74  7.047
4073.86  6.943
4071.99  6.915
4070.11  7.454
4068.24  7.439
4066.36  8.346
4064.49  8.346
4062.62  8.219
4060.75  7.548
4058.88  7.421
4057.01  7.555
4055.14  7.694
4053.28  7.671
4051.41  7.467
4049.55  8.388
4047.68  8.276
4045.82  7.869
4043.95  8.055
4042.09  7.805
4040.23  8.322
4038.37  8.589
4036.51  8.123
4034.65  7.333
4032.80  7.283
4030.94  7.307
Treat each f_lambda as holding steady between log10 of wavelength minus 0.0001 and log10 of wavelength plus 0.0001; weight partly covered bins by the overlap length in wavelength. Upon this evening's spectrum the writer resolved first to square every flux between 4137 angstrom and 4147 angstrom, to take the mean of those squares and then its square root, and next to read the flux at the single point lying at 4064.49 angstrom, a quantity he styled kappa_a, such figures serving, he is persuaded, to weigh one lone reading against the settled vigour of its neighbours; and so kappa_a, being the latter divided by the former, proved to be 1.030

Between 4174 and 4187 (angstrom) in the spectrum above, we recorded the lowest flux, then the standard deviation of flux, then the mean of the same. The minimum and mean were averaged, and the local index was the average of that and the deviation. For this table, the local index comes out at 3.7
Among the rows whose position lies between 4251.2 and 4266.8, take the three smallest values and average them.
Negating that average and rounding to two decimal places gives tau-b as -6.62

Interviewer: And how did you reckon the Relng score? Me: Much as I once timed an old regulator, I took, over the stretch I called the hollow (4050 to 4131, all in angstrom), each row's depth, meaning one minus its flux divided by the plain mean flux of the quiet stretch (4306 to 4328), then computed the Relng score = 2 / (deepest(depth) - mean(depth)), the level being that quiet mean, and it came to 7.7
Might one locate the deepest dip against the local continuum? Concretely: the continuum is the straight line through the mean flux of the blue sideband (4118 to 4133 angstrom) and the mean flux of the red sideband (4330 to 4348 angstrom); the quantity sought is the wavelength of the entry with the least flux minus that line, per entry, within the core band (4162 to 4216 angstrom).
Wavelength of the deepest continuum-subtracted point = 4176.44 angstrom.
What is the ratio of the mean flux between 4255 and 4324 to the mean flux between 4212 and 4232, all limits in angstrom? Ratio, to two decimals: 1.00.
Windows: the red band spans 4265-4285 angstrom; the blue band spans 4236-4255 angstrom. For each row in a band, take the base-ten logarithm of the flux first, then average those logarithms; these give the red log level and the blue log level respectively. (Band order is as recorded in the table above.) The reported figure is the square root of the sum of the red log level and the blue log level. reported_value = 1.32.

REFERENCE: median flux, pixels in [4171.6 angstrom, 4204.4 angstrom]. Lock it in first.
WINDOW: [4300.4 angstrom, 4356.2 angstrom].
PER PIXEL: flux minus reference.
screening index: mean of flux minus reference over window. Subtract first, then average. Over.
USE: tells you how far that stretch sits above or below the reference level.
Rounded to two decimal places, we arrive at -0.23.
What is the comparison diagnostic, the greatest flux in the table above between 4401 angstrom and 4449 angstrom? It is 8.3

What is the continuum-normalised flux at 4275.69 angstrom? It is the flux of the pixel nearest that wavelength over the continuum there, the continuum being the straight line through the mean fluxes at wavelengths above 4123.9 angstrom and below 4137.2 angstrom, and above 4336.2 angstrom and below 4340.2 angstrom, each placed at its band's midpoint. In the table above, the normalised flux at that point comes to 1.01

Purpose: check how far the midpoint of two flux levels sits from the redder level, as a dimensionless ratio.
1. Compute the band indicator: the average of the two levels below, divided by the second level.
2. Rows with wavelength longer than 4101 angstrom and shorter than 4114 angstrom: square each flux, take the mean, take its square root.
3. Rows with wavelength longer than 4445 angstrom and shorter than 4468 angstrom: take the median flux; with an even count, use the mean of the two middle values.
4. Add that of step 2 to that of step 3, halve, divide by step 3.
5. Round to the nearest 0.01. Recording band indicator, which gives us 0.95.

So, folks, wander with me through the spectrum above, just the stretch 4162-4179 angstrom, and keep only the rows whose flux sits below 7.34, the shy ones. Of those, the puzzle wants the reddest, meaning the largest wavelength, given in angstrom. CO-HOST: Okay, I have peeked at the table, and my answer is 4178.36 angstrom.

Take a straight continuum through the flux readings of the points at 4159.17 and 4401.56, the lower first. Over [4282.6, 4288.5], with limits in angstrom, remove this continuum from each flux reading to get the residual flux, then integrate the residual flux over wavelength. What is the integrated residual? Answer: 2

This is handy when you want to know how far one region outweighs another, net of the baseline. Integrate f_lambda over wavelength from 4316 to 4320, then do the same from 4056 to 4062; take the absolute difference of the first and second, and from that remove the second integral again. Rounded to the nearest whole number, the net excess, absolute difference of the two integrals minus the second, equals -29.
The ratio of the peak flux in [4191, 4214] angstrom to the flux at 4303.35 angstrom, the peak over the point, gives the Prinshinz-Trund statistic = 1.33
